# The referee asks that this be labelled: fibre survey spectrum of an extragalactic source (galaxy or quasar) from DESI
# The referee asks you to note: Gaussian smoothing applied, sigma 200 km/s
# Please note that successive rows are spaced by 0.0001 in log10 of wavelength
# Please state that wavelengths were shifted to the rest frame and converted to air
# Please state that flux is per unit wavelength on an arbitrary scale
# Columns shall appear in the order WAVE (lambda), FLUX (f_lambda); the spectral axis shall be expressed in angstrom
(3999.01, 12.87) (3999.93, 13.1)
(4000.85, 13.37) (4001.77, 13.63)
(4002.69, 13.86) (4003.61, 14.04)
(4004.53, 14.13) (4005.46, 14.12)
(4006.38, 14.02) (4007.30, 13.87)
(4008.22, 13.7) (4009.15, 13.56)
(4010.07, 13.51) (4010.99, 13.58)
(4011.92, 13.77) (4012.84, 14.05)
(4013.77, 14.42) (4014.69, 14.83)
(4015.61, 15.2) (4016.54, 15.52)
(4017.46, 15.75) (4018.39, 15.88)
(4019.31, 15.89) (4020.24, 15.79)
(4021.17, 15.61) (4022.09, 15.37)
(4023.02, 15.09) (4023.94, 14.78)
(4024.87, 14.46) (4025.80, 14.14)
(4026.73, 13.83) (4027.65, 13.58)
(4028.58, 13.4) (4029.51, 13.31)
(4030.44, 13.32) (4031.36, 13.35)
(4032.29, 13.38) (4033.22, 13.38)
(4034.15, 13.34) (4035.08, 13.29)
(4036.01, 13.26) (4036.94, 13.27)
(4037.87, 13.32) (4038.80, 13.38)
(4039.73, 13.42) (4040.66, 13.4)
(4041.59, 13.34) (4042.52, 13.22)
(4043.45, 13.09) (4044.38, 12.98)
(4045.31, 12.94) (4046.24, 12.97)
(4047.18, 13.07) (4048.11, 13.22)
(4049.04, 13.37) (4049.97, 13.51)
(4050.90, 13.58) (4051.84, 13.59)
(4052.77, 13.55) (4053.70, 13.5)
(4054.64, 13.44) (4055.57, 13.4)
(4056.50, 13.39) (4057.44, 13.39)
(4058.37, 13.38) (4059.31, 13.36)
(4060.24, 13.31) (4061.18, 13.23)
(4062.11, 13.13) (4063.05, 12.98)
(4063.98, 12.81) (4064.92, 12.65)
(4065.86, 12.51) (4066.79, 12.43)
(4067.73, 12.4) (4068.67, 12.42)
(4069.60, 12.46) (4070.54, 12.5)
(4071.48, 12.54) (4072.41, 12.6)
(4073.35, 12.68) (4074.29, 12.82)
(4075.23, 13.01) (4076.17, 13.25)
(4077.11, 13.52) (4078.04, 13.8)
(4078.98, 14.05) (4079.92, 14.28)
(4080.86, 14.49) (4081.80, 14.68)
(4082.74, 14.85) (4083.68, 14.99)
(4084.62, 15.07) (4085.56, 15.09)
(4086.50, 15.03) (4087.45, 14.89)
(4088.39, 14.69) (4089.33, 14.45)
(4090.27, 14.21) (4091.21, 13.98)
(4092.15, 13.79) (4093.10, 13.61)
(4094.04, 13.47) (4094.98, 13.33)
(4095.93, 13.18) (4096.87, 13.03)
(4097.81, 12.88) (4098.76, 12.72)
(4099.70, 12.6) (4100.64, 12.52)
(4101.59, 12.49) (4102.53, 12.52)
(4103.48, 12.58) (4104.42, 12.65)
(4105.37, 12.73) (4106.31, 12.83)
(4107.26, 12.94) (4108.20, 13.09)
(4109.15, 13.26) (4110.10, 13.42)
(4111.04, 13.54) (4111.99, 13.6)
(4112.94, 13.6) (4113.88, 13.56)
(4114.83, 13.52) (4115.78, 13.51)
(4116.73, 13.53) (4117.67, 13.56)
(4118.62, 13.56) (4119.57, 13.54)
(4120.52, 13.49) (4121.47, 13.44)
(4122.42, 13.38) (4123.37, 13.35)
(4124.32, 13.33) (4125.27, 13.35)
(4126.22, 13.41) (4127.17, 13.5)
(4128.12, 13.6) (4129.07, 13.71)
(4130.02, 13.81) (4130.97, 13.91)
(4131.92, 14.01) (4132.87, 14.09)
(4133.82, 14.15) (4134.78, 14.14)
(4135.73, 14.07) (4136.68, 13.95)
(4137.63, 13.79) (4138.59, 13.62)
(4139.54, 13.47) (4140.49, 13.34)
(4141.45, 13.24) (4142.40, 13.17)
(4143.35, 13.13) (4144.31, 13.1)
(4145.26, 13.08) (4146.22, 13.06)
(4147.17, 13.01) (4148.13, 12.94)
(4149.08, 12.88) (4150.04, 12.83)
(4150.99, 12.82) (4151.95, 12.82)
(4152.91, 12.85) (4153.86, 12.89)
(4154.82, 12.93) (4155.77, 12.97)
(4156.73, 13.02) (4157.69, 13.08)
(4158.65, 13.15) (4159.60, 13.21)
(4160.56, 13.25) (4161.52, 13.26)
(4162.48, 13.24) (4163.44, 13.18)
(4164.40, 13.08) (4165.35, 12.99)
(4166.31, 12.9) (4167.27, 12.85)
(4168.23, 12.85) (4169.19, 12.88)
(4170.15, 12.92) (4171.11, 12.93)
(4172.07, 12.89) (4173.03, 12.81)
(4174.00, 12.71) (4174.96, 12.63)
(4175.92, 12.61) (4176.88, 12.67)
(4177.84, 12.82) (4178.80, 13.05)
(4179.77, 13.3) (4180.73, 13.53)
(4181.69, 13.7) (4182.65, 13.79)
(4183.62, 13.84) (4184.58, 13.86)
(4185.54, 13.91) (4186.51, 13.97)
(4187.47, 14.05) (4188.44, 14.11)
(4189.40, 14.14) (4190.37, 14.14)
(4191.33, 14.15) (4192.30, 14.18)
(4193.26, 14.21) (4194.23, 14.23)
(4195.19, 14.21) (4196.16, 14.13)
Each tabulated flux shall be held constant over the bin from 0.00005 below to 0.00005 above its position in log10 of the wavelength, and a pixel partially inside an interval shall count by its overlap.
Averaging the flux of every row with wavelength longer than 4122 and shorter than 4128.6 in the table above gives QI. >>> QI 13.42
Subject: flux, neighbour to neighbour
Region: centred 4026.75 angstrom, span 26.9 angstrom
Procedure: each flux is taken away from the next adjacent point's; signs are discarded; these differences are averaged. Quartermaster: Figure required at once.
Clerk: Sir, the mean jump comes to 0.16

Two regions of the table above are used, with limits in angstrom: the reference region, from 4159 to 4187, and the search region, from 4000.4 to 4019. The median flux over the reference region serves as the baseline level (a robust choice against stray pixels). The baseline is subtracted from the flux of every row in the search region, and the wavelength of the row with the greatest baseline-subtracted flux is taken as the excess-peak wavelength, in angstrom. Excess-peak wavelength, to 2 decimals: 4018.39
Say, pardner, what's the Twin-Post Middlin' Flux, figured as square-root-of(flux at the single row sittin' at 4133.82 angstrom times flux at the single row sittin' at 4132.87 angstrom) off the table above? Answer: 14.1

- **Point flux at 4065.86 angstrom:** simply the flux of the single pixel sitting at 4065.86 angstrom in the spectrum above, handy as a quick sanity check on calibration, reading 12.51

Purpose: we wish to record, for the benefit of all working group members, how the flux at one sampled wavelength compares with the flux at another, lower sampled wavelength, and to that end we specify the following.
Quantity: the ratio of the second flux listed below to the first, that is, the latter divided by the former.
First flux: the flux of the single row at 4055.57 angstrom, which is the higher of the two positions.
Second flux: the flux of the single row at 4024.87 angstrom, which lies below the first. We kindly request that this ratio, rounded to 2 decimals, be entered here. 1.08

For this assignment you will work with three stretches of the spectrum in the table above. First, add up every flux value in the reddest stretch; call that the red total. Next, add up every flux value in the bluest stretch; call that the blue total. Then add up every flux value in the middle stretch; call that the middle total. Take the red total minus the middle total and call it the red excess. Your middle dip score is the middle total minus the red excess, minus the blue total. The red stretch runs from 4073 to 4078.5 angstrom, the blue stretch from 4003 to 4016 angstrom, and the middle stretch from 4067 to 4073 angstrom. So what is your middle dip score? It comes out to -126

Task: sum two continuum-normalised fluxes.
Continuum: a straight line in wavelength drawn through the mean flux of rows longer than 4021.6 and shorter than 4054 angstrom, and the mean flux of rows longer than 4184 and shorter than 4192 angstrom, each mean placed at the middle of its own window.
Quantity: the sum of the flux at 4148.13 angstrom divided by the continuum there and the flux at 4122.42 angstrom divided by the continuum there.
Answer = 1.90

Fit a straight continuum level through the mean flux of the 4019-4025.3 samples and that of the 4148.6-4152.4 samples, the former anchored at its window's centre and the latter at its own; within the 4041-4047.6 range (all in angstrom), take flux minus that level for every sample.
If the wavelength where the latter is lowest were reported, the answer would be 4045.31 angstrom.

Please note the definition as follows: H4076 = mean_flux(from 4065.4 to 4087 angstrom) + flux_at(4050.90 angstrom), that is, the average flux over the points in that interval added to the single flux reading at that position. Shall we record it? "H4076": 27.1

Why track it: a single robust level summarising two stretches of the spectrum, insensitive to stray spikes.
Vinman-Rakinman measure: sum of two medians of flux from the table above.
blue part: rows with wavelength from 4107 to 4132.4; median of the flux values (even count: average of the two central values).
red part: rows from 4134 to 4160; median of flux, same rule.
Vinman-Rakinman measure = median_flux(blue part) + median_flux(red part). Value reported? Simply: 26.6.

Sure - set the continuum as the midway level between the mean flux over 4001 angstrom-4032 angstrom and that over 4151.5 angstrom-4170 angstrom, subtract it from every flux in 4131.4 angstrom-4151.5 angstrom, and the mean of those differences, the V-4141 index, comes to -0.3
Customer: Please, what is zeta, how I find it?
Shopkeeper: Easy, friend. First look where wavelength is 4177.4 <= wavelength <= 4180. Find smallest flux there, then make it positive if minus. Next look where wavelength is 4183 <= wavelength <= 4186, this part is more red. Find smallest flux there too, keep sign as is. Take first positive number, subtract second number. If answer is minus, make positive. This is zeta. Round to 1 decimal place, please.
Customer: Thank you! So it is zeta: 1.0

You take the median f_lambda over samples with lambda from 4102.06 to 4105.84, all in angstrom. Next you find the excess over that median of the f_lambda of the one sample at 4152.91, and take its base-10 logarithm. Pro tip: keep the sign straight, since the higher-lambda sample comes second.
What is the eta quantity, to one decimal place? -0.6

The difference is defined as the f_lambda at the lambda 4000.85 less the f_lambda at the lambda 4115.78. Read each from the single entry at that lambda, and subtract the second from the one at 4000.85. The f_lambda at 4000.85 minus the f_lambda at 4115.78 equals -0.14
